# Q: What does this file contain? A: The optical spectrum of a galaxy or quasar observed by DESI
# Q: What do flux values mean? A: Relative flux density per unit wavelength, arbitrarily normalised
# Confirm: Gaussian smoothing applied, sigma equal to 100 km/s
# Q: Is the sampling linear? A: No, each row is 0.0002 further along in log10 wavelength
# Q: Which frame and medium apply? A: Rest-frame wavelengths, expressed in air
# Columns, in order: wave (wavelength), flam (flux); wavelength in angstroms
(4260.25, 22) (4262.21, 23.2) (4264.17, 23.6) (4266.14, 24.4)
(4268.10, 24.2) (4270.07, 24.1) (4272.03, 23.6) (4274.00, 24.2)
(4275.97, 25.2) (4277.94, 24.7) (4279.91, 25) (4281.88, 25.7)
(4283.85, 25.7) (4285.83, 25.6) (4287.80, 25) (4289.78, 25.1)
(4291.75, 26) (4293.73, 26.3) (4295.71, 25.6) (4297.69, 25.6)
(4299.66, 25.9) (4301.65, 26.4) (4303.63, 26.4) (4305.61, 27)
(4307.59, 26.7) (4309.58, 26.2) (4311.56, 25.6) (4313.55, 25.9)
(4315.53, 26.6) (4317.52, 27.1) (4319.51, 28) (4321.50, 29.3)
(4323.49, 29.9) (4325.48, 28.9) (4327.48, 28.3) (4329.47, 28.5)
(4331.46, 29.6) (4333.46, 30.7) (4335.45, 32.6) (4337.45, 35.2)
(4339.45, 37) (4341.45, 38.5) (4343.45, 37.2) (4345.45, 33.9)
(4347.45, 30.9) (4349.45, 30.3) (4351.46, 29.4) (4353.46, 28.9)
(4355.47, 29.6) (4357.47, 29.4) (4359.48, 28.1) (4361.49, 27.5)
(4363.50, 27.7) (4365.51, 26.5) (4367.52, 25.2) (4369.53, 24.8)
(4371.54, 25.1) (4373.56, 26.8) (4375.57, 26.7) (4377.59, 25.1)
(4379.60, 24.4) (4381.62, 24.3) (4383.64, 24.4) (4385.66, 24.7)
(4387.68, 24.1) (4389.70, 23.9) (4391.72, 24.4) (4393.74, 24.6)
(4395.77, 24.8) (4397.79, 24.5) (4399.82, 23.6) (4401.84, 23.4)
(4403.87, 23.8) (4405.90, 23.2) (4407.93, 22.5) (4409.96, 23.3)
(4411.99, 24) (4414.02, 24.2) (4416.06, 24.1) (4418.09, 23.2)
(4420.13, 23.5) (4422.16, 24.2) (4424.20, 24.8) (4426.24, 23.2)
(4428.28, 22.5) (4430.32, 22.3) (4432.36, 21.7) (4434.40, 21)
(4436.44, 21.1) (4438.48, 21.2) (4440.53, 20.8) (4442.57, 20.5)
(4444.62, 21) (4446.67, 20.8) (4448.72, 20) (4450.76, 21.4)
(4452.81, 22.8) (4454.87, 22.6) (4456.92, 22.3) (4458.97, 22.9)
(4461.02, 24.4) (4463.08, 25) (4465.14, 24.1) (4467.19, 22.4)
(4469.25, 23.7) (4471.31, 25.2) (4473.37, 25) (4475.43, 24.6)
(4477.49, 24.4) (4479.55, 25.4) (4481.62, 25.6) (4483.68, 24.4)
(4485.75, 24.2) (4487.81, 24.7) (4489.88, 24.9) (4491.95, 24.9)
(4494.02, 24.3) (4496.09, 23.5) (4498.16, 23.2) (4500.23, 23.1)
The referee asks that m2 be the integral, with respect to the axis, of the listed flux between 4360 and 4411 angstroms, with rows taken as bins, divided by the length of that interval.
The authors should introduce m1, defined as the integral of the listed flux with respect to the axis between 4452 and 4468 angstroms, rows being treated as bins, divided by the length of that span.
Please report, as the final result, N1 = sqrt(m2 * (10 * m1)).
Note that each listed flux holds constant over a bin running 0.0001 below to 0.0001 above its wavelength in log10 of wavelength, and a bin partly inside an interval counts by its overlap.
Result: 76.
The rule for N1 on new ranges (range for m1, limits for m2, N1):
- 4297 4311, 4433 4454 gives 74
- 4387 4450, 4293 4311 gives 77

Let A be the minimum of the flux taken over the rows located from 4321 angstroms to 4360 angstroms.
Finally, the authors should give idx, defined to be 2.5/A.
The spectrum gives 0.089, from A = 28.1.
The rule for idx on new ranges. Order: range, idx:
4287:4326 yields 0.100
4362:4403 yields 0.107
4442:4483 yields 0.125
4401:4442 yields 0.120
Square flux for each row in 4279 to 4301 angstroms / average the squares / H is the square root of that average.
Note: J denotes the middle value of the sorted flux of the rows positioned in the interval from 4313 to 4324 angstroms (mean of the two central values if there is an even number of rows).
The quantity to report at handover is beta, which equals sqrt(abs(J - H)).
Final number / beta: 1.40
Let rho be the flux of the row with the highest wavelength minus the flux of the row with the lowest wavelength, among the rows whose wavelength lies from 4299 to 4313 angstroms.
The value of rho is -0.3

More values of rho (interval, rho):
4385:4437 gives -3.6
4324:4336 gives 3.7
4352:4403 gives -5.5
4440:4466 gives 3.3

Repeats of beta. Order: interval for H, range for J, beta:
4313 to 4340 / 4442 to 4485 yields 2.51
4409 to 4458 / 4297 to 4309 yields 2.00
